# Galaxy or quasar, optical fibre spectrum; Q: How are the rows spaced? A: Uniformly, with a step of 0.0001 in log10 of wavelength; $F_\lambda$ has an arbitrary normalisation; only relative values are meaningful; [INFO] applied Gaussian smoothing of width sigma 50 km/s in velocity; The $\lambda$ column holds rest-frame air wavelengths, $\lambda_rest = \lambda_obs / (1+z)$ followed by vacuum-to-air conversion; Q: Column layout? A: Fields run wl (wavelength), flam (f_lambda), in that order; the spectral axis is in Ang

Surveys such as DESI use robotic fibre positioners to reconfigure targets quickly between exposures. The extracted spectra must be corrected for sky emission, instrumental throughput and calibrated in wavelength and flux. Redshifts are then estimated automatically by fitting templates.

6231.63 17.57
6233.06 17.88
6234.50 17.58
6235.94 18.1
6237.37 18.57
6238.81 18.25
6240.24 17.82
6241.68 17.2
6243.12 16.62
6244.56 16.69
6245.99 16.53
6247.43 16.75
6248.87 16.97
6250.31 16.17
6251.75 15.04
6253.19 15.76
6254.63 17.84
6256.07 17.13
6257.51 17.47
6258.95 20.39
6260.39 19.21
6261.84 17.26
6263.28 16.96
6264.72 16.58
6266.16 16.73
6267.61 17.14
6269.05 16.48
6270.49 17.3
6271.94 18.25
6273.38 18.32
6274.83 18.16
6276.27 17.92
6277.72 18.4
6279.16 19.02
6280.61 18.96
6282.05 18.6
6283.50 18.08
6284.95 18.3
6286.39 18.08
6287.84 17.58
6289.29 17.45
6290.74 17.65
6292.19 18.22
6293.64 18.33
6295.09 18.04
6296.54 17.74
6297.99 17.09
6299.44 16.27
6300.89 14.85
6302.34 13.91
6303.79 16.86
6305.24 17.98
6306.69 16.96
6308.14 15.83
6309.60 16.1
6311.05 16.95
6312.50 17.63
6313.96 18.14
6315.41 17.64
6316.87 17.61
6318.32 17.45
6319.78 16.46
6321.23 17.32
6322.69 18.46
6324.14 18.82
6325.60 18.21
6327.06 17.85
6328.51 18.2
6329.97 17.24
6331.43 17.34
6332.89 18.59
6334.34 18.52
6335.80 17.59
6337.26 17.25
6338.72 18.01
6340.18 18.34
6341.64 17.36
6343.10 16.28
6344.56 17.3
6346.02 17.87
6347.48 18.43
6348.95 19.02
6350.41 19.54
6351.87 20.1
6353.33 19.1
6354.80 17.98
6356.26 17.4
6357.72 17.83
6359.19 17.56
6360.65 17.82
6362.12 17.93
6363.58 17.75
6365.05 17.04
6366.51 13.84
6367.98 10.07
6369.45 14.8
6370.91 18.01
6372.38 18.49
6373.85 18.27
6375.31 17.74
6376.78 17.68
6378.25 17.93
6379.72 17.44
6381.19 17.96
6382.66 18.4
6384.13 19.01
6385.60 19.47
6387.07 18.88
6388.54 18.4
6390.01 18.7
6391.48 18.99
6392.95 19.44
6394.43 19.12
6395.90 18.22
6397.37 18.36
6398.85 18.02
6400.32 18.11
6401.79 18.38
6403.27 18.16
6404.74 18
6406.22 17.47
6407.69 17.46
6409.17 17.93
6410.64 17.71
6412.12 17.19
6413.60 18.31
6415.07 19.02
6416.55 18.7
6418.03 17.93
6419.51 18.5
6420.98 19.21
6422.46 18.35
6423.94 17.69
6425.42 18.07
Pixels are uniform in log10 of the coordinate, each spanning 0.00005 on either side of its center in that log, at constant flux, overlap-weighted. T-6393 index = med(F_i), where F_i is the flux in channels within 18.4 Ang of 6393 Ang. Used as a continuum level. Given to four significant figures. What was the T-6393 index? 18.16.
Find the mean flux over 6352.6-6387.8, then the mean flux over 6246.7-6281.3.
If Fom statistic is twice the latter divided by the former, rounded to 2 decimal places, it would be 2.01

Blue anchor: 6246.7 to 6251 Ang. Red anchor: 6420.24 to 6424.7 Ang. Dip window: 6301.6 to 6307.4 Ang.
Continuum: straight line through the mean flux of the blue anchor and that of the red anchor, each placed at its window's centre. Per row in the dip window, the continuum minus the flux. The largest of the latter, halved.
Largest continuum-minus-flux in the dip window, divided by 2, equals 1.6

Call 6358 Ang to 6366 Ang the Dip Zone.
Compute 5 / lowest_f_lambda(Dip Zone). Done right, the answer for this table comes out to 0.293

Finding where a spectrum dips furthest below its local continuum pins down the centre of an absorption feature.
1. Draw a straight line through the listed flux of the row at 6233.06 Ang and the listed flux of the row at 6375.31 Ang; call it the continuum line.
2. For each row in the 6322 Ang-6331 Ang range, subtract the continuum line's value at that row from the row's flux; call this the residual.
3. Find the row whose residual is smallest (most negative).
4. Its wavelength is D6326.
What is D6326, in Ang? 6329.97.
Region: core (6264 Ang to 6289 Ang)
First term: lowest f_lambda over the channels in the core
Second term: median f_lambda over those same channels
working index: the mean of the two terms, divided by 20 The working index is 0.864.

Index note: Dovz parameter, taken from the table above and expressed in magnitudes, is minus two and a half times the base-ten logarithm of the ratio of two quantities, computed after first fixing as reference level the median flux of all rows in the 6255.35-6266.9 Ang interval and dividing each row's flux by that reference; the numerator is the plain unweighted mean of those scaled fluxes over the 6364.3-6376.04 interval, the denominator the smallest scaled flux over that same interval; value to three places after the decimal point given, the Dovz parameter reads -0.505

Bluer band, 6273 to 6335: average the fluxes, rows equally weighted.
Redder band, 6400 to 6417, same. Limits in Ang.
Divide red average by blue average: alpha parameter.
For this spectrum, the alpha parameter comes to 1.024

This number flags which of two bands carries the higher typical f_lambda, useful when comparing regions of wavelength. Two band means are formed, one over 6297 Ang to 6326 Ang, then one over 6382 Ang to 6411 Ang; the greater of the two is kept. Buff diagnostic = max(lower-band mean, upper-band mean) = 18.4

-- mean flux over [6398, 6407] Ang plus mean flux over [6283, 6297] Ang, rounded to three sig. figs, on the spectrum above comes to 36.0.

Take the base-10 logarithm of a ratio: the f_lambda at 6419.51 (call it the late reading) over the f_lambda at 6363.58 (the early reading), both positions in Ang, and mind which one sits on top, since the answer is 0.018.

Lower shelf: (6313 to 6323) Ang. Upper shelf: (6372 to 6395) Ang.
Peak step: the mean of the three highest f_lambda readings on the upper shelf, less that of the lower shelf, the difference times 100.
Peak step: 126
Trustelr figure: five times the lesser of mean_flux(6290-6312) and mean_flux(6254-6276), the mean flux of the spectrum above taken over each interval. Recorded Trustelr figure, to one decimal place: 84.3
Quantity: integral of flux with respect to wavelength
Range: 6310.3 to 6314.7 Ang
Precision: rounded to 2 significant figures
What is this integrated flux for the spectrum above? 77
